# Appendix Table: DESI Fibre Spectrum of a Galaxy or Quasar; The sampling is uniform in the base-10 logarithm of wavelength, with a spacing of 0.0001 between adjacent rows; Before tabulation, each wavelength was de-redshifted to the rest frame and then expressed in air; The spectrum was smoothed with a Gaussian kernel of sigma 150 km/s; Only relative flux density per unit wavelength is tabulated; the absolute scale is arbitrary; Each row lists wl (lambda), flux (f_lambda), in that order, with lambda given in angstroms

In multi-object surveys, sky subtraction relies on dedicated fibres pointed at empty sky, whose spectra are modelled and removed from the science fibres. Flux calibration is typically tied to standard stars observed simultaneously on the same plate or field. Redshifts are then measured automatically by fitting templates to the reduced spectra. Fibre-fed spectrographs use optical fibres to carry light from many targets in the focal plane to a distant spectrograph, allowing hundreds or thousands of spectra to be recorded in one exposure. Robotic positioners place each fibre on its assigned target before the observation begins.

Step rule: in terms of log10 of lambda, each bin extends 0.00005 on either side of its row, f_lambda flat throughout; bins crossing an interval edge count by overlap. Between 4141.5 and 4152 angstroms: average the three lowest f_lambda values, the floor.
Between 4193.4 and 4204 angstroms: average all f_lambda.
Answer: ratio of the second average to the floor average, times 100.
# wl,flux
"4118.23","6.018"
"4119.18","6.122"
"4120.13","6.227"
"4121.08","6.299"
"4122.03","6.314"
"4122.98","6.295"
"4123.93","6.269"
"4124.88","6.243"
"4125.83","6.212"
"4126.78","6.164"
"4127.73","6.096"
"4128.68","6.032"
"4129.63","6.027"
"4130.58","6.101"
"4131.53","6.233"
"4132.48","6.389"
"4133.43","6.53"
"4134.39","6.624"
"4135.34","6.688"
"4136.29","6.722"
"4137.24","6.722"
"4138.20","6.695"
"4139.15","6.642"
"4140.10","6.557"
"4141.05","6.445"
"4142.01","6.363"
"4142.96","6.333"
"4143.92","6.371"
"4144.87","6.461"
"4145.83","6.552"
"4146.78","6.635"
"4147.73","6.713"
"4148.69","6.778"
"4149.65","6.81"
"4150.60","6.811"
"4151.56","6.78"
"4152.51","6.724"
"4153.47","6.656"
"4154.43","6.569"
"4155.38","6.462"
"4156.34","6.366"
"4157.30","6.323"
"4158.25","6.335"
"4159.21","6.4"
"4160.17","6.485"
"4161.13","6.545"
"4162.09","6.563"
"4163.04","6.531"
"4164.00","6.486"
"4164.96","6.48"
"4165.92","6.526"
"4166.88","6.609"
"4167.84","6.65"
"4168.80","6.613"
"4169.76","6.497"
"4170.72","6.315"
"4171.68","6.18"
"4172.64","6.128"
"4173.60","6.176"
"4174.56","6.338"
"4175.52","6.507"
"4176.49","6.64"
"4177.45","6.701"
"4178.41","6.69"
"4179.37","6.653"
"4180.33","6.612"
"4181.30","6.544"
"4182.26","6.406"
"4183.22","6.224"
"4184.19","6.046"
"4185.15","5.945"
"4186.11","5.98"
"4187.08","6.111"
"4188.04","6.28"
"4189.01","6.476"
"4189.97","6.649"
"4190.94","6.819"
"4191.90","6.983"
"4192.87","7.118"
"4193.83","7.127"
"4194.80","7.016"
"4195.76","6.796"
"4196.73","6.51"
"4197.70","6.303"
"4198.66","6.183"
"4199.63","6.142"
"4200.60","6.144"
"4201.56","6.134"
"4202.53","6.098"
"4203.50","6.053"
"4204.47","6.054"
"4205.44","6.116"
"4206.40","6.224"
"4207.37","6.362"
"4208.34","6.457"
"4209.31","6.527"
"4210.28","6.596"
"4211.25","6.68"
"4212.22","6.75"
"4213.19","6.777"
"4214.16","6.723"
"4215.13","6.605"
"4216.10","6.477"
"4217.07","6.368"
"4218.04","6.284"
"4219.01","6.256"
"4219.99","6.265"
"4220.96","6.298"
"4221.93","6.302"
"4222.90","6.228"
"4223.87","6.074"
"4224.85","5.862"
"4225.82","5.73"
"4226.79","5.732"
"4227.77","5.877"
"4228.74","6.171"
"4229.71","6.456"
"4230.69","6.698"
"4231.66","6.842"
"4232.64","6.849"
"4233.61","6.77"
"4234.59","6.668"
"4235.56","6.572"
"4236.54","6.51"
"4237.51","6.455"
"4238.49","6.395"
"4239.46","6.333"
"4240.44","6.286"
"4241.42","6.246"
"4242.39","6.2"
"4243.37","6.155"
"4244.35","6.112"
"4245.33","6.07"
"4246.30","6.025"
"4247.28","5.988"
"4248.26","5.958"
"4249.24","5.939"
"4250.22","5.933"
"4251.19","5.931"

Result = 101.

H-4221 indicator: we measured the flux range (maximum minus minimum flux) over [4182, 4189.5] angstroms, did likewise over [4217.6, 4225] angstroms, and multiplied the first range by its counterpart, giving 0.23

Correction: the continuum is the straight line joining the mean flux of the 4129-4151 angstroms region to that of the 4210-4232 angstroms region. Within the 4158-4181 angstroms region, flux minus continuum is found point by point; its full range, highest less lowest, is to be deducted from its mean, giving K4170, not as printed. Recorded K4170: -0.6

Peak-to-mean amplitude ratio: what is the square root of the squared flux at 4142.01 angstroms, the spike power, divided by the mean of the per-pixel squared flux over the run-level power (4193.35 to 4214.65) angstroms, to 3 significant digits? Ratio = 0.986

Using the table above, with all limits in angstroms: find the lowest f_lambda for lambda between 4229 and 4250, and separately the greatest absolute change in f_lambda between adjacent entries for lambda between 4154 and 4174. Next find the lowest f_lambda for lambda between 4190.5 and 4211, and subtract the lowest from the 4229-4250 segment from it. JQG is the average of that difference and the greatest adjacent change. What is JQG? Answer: 0.148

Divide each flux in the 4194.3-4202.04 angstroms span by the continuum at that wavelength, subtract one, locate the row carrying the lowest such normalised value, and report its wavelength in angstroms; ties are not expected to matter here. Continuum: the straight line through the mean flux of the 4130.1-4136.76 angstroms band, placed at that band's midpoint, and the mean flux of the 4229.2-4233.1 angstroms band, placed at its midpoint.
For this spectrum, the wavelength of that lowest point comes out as 4201.56 angstroms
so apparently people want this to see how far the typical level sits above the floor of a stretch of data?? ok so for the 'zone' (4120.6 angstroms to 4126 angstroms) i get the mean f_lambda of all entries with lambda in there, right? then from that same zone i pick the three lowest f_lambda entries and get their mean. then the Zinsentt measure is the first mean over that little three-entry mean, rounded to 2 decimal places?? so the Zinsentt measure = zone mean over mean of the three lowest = 1.00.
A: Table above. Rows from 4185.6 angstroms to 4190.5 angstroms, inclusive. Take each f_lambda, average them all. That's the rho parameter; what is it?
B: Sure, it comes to 6.3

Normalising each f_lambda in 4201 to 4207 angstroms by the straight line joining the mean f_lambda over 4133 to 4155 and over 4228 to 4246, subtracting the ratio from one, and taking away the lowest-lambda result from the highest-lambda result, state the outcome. -0.02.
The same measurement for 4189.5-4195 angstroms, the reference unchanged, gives -0.06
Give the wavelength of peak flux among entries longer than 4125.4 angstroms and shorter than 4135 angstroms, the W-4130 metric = 4134.39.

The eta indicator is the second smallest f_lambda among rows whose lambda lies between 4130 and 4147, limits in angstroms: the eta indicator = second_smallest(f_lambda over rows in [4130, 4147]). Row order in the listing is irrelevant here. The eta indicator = 6.233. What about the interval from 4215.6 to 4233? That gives 5.732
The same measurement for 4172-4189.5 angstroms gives 5.98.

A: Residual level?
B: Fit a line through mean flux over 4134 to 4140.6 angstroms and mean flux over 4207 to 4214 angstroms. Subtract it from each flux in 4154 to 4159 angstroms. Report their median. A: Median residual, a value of -0.3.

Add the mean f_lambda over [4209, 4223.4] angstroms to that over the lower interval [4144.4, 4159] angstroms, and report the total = 13.1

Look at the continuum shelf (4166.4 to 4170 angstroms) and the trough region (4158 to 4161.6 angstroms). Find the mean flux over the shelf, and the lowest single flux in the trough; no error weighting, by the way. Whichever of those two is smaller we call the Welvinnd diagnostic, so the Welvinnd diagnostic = 6.3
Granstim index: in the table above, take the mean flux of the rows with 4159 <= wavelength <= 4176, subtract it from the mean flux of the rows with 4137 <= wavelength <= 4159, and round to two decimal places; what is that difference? 0.12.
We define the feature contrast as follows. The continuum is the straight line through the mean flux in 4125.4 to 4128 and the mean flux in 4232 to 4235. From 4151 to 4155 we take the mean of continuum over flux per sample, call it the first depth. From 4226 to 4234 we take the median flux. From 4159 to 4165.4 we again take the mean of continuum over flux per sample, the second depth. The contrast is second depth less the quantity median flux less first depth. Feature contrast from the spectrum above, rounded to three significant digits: -4.65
